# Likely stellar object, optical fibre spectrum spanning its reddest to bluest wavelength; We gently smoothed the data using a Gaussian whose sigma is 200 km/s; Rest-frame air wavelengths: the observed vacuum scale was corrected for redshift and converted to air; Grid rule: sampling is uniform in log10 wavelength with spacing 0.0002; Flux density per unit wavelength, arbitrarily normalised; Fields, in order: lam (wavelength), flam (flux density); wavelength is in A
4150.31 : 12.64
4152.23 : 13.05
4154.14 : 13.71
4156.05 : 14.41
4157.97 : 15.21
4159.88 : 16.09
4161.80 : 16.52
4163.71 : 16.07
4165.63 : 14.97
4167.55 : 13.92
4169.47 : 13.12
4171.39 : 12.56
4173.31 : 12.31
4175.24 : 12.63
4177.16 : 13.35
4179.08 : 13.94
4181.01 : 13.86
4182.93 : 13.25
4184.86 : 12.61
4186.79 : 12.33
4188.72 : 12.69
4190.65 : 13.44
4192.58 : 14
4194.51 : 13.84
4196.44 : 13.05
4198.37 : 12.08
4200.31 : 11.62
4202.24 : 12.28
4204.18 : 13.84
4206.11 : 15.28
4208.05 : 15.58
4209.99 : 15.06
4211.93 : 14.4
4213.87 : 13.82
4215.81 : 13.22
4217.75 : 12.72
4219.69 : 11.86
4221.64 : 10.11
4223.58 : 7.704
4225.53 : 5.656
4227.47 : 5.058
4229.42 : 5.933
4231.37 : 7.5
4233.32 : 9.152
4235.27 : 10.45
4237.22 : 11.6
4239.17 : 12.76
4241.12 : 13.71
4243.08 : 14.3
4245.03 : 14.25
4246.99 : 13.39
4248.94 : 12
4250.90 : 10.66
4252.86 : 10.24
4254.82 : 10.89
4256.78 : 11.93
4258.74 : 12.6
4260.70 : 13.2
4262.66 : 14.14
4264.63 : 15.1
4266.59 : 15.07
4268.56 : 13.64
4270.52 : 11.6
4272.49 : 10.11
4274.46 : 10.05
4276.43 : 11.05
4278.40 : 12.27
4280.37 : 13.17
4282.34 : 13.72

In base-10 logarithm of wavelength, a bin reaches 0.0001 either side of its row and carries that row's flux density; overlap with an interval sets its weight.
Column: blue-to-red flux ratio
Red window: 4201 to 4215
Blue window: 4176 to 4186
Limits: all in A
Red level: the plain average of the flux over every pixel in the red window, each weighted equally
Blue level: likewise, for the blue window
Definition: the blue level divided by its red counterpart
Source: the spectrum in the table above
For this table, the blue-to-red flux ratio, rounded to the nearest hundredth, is 0.94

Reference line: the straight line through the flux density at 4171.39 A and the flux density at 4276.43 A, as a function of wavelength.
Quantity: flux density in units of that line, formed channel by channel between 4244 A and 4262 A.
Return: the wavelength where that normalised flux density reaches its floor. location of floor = 4252.86 A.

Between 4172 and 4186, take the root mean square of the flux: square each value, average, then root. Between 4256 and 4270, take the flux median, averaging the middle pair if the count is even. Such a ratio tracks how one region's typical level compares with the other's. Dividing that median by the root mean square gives 1.04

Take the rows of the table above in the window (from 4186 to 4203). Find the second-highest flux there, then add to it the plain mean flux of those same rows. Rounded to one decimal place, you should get 26.7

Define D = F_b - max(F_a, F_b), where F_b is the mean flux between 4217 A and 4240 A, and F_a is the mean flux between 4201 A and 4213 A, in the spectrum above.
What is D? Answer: -5.2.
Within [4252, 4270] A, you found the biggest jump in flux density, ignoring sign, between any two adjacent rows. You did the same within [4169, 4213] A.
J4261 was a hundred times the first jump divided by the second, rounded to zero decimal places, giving 92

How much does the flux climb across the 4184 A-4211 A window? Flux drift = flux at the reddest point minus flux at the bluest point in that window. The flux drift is 2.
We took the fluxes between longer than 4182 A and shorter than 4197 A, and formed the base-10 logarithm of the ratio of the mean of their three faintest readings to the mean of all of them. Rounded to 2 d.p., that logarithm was -0.02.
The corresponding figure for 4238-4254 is -0.06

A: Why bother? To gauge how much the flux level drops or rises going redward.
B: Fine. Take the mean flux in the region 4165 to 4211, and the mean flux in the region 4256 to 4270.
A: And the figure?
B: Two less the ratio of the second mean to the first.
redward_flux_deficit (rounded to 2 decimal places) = 0.98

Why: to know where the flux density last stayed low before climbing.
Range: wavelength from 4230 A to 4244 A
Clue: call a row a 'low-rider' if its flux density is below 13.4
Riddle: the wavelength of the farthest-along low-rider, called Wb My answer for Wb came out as 4239.17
